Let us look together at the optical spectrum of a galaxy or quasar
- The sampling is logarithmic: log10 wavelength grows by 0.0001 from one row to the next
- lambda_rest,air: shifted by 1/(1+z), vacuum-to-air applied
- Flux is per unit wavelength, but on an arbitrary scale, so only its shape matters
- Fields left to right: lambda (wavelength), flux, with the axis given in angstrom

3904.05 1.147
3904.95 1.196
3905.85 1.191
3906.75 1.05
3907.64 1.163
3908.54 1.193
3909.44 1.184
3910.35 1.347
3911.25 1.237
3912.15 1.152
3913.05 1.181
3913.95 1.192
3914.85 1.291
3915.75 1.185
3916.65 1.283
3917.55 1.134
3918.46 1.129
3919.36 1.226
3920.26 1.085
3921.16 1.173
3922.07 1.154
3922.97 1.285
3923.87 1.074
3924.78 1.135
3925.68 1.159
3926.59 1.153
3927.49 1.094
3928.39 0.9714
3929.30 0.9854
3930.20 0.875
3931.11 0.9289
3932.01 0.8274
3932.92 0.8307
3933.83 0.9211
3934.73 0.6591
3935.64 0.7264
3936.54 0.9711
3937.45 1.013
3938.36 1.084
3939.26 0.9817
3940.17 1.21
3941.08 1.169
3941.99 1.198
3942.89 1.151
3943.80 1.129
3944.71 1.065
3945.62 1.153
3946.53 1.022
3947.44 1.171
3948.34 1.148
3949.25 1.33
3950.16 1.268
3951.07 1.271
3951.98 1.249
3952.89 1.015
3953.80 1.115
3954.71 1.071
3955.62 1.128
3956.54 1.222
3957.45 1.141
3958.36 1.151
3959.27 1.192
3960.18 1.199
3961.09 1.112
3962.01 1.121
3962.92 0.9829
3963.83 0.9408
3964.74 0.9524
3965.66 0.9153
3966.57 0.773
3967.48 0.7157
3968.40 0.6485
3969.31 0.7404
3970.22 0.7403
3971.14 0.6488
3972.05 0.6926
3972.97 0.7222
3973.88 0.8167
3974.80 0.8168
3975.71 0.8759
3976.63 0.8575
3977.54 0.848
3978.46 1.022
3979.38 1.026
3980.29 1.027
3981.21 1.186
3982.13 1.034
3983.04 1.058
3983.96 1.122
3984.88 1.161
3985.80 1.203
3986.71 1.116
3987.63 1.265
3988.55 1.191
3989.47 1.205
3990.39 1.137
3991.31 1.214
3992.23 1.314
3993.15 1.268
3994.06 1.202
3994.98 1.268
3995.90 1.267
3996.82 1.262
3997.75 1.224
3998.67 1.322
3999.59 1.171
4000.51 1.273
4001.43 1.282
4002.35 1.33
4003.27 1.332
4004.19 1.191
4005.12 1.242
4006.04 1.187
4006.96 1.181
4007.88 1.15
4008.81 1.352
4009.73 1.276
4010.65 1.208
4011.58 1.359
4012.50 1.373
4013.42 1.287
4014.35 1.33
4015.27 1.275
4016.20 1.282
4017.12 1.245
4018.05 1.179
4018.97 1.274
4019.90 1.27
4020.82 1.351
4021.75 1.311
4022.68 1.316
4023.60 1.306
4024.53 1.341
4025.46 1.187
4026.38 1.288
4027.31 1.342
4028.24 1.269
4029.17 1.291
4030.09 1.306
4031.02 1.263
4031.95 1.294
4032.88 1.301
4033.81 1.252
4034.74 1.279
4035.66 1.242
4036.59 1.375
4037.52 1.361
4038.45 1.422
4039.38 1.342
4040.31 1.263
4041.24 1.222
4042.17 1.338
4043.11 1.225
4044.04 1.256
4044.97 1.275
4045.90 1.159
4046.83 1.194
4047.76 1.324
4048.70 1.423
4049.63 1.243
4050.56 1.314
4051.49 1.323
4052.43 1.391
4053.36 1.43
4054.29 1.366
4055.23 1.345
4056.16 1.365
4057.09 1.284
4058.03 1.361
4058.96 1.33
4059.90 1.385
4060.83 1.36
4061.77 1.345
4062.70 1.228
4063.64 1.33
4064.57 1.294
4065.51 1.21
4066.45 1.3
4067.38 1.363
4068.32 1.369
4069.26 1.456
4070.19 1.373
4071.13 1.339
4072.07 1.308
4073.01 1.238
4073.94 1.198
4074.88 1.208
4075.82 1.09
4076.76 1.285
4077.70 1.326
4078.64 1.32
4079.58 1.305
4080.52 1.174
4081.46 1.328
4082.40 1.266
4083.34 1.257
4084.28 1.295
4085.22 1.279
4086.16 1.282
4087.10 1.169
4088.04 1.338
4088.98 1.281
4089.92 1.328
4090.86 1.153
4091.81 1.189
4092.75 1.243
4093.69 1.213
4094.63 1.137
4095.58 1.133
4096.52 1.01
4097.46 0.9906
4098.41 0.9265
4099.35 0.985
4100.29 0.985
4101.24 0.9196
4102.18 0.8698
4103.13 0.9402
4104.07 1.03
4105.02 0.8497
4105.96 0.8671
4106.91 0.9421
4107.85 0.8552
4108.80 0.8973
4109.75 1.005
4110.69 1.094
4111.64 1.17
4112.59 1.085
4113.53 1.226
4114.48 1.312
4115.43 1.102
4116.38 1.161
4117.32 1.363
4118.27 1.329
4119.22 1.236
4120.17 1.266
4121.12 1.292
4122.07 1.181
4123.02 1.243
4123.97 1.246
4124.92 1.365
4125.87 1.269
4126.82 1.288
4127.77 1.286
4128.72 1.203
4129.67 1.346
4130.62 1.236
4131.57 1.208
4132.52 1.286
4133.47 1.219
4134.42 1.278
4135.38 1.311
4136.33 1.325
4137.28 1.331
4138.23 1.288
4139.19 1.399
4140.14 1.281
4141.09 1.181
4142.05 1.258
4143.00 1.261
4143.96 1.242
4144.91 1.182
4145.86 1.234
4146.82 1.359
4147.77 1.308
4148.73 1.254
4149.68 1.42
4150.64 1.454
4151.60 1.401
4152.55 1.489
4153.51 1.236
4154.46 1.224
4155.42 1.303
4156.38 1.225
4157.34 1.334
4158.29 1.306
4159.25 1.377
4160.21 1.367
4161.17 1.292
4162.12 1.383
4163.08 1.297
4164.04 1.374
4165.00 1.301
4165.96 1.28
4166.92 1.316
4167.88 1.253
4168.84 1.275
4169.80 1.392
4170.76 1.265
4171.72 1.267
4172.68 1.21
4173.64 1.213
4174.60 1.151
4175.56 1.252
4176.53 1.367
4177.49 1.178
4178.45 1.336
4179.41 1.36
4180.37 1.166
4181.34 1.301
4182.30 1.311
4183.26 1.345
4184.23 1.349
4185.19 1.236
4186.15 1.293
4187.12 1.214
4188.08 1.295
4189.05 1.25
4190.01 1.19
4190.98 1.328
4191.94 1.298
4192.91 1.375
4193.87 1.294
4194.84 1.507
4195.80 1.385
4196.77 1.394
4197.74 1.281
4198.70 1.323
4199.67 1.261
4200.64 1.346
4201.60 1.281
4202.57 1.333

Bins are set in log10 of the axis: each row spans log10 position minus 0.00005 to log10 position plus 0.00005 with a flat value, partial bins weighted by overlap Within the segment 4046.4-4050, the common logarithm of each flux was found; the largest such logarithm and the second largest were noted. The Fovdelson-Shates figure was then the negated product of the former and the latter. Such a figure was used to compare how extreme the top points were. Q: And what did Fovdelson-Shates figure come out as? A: -0.019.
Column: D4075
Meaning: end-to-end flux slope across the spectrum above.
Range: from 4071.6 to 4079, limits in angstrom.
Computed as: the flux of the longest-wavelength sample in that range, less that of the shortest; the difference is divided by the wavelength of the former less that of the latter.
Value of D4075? 0.002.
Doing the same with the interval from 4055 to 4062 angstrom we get 0.000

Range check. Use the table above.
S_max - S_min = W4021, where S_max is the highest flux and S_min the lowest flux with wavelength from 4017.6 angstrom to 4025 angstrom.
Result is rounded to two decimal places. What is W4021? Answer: 0.17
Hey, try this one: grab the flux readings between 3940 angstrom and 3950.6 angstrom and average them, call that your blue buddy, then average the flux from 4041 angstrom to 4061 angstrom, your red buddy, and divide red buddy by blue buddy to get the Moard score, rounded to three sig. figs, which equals 1.13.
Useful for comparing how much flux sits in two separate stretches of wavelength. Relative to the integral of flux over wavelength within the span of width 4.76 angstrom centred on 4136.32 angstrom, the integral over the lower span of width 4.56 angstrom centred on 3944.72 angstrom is 0.81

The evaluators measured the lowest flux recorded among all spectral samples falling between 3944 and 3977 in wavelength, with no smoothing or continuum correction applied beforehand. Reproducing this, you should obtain 0.6485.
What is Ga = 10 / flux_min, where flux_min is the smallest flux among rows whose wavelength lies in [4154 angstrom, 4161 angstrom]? 8.17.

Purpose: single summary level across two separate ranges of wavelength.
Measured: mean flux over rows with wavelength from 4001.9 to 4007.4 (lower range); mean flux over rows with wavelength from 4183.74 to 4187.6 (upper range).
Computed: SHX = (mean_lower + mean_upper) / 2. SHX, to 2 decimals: 1.26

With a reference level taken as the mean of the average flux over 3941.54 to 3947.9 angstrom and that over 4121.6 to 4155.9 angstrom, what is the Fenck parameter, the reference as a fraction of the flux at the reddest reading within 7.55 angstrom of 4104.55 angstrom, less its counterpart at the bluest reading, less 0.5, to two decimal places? -0.69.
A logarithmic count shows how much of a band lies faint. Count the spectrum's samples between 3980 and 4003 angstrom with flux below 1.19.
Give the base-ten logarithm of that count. 1.0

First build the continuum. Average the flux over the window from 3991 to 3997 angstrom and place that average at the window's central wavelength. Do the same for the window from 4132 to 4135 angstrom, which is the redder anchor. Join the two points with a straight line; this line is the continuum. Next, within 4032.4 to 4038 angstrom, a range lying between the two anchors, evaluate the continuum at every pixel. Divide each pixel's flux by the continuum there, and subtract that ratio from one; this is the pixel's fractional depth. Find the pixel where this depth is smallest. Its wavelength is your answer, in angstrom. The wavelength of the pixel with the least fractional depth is 4036.59 angstrom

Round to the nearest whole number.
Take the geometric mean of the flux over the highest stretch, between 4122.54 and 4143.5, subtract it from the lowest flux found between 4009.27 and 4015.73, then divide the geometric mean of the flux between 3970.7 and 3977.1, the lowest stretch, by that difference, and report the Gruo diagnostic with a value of -11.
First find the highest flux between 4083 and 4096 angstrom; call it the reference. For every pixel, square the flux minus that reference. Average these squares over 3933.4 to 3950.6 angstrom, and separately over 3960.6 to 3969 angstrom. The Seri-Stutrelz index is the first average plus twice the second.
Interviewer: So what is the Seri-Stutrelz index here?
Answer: 0.52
